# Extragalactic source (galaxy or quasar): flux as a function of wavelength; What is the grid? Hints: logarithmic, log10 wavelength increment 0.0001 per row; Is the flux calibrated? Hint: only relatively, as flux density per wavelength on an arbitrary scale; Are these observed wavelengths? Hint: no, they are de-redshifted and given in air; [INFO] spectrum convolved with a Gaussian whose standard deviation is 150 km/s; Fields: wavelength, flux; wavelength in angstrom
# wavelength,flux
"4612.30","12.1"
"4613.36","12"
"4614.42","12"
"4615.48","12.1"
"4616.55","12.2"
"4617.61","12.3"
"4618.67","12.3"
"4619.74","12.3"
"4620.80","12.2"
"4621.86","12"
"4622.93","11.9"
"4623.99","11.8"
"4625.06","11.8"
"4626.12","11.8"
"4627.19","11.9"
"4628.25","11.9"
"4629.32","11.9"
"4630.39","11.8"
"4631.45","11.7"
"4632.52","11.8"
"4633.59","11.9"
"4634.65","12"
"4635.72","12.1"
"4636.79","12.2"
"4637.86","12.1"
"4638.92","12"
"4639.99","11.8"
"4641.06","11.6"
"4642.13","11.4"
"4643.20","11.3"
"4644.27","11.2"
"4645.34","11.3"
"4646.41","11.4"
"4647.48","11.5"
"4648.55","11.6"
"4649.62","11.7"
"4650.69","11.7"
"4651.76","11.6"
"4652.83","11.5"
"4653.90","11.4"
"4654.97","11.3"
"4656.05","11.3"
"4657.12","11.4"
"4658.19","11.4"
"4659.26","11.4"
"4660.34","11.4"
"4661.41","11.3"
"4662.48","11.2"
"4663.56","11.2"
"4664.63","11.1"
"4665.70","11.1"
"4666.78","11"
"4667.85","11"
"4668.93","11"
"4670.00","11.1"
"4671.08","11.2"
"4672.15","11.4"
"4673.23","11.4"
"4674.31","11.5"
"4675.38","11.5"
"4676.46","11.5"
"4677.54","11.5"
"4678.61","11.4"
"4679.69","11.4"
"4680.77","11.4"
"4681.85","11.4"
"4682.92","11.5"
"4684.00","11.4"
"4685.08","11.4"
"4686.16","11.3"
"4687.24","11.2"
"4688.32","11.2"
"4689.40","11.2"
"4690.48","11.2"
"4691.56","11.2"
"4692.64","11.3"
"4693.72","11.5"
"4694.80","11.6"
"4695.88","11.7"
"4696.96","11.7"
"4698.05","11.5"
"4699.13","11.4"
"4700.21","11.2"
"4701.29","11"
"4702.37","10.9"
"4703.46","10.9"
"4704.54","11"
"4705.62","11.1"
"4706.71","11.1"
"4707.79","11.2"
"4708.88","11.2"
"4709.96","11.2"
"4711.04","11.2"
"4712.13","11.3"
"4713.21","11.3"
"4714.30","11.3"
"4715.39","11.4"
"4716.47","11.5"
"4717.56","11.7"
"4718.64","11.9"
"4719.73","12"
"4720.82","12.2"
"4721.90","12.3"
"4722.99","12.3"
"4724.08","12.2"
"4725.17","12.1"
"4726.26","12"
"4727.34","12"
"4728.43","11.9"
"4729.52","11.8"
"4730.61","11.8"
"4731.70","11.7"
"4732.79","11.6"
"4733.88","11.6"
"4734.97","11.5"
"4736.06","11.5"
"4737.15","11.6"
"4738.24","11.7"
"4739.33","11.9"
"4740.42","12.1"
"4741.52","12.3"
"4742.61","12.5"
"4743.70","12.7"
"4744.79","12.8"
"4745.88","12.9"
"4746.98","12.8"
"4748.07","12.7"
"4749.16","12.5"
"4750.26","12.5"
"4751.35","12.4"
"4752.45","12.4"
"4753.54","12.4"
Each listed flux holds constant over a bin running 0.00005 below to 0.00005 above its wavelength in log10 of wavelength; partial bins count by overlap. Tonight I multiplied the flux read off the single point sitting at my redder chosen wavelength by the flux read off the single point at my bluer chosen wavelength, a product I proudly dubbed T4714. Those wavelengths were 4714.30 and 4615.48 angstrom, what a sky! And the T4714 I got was 136.7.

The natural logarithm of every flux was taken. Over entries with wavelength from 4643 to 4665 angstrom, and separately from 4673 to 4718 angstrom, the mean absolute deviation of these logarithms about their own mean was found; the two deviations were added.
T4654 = 0.025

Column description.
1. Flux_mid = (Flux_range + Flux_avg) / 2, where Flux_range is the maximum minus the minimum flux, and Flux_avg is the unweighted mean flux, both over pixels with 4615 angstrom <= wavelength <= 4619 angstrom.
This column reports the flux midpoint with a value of 6.2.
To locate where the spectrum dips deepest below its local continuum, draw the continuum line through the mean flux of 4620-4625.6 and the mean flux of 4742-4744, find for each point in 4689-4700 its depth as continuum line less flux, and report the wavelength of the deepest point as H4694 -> 4691.56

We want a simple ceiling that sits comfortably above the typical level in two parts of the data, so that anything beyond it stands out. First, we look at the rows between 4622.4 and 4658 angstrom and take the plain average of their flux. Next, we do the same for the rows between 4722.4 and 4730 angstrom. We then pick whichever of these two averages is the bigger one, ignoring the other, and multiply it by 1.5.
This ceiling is 18.1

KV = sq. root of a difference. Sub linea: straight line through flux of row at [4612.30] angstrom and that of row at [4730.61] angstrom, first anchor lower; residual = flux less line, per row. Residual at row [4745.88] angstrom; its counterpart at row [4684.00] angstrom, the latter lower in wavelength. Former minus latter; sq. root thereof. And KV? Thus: 1.29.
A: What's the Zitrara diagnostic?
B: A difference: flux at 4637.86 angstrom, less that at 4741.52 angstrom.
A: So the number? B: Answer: -0.2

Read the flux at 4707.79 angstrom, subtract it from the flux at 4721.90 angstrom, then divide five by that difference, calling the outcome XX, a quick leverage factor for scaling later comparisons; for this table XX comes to 5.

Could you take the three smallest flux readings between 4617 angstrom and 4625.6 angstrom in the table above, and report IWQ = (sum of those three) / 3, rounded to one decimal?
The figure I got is 11.8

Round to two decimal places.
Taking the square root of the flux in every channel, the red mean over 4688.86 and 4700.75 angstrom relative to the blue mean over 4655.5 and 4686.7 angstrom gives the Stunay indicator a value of 1.00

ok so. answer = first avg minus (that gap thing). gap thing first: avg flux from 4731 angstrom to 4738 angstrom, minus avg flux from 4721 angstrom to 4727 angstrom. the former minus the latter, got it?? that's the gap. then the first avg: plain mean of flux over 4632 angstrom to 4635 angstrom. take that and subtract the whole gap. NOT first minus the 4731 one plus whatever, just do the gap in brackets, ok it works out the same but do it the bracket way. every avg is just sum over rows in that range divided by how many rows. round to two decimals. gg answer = 12.50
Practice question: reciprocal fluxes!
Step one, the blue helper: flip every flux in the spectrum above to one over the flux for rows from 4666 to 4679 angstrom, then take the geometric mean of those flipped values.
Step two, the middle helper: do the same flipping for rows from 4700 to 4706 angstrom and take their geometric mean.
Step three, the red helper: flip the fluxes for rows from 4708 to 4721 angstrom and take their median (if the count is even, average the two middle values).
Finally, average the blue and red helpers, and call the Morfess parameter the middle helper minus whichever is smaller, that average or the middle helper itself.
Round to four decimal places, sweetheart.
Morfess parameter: 0.0024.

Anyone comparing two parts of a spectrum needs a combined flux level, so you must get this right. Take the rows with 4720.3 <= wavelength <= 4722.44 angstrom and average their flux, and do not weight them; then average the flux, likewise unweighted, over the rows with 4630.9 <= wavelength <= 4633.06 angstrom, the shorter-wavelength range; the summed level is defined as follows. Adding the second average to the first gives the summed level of 24.0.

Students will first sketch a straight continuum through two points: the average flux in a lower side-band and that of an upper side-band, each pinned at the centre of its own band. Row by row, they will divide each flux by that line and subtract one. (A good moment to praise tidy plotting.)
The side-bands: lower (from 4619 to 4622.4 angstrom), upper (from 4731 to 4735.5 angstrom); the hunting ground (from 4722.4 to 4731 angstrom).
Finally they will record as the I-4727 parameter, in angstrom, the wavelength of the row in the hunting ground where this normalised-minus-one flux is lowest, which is 4729.52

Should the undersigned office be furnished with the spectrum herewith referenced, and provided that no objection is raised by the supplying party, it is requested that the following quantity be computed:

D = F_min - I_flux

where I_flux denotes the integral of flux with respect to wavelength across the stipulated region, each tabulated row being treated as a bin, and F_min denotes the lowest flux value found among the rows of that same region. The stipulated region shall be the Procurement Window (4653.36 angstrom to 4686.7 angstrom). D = -366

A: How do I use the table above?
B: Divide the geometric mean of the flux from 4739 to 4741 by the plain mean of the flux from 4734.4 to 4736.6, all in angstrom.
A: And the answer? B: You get 1.04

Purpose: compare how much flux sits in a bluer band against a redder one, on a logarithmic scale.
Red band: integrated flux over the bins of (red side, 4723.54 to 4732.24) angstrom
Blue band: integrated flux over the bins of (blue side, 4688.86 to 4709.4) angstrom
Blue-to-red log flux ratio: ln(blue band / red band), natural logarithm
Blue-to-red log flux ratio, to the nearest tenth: 0.8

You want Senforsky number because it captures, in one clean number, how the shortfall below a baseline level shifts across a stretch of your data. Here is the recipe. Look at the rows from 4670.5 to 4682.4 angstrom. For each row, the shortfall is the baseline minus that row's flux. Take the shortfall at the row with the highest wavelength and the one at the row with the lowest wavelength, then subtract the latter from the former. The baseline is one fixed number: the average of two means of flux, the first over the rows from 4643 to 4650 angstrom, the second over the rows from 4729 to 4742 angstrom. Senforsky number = -0.20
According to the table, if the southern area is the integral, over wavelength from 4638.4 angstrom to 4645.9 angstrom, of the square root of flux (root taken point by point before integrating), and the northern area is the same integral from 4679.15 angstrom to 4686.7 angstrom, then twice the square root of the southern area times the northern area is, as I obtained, 50.9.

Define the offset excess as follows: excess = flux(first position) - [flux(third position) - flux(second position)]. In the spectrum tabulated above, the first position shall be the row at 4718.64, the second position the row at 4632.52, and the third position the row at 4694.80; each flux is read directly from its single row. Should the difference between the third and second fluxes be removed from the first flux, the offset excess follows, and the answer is 12.10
